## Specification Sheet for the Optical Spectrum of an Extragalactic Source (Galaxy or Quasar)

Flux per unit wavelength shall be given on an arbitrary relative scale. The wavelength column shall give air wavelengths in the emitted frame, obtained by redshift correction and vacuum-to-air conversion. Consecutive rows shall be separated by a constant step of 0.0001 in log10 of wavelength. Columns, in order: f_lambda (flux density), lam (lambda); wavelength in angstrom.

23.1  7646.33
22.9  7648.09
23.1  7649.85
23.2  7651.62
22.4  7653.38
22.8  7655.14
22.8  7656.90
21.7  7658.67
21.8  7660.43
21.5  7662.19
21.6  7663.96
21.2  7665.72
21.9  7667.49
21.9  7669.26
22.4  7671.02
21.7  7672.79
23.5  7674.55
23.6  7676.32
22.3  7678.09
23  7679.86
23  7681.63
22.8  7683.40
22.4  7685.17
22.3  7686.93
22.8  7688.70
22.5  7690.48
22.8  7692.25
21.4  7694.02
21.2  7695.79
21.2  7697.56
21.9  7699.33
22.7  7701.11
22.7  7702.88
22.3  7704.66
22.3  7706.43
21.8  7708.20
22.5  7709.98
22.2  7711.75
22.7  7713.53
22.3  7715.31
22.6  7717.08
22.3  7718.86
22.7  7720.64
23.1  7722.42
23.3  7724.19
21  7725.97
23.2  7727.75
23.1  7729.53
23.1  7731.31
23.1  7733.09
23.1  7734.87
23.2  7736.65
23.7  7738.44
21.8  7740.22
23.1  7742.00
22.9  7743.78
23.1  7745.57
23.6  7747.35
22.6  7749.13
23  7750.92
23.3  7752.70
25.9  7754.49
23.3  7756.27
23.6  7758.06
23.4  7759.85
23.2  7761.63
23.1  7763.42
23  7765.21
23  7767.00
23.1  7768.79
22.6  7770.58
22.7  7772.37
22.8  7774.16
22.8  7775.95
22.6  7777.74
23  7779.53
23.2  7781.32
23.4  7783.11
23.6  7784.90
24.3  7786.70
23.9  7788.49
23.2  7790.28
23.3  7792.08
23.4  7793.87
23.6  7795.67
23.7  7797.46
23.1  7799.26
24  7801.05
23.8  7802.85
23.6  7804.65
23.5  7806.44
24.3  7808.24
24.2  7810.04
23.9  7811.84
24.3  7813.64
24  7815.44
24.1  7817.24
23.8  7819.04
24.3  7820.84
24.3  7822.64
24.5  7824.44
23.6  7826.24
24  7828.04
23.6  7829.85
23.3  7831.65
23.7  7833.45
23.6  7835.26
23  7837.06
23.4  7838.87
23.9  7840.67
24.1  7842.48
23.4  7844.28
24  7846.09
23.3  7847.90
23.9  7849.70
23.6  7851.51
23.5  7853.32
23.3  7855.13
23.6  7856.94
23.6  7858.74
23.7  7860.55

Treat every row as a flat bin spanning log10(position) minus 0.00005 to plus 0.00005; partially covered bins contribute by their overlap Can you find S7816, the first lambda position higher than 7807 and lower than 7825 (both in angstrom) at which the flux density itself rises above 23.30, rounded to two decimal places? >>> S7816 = 7808.24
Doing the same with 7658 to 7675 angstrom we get 7674.55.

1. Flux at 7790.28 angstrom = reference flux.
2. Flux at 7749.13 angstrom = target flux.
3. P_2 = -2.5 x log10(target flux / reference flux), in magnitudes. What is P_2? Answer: 0.03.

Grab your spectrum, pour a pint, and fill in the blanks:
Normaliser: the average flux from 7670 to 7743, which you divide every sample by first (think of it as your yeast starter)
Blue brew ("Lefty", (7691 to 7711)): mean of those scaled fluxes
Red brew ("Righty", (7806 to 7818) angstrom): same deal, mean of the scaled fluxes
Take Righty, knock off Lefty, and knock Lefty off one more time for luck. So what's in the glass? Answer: -0.89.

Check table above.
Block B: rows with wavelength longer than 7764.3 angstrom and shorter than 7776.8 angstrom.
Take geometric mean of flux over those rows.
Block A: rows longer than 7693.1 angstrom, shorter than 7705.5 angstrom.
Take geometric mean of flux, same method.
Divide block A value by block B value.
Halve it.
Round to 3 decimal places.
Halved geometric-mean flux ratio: 0.479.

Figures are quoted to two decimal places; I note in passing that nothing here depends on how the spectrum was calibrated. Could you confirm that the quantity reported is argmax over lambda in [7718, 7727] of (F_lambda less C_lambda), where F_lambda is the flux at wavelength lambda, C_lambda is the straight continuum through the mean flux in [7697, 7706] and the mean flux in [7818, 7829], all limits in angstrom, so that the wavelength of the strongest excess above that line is 7724.19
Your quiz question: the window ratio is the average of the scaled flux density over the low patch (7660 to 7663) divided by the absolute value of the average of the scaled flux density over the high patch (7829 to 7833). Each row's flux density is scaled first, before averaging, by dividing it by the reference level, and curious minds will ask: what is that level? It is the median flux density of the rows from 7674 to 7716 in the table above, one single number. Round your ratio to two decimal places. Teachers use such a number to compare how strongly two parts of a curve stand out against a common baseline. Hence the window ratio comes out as 0.92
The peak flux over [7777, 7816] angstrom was 24.3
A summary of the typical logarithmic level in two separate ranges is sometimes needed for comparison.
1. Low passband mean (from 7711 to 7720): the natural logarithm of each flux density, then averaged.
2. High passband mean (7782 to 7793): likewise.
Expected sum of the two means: 6.27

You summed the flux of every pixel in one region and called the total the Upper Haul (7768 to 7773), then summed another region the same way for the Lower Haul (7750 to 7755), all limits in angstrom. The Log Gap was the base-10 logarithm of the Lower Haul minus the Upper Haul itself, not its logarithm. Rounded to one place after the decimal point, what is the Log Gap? -66.5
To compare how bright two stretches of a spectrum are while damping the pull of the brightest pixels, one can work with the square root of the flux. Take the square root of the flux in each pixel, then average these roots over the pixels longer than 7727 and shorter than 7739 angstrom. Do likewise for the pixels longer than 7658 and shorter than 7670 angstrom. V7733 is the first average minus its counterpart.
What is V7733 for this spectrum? 0.16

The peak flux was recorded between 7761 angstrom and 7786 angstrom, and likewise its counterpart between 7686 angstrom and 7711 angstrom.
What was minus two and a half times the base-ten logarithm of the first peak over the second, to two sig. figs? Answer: -0.037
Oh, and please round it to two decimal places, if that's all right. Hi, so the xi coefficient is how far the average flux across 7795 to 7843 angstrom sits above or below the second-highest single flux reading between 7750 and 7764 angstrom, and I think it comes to 0.22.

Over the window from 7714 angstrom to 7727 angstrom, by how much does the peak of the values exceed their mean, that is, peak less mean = 0.8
